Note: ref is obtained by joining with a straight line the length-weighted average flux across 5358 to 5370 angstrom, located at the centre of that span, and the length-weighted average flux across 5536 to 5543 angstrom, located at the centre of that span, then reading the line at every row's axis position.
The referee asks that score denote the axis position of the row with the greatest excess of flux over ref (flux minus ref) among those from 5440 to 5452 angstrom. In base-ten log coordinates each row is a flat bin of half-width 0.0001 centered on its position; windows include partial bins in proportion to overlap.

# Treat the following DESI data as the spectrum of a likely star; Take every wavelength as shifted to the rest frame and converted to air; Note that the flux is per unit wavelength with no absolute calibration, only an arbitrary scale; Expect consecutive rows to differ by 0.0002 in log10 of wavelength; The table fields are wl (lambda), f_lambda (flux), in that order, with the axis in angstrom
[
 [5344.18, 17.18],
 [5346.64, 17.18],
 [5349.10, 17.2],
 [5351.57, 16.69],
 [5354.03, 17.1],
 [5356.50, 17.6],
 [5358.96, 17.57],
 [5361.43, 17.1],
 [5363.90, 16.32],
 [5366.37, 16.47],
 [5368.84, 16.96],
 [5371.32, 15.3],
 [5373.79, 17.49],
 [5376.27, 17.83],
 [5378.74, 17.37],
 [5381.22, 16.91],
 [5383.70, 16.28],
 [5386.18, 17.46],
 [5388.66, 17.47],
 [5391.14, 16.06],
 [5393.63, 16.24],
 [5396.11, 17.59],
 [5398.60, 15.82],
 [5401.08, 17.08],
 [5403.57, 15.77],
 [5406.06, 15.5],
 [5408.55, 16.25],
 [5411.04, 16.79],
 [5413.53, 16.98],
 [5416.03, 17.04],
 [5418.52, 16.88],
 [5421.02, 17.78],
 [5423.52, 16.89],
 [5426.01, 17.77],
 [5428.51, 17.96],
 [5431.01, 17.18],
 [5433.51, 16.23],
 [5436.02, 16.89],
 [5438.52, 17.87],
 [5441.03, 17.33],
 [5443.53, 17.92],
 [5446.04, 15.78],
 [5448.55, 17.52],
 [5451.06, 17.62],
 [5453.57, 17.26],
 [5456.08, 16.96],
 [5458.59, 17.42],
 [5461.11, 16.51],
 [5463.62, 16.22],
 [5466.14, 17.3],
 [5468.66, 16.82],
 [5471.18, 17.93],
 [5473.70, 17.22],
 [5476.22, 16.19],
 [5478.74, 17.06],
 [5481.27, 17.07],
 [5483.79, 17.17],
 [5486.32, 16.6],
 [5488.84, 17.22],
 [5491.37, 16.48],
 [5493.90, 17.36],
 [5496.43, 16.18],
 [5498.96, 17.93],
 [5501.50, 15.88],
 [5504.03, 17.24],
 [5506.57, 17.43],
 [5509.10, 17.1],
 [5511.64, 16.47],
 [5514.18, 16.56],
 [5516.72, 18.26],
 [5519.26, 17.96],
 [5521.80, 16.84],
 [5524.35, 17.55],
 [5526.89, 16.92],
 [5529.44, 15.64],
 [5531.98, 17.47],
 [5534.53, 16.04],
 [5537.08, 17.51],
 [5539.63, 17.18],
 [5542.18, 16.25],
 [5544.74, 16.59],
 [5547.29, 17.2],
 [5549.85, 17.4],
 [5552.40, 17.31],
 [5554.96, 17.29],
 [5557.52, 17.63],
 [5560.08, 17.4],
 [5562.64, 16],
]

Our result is 5443.53 angstrom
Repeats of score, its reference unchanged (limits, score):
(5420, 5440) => 5428.51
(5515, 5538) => 5516.72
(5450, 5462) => 5451.06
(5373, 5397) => 5376.27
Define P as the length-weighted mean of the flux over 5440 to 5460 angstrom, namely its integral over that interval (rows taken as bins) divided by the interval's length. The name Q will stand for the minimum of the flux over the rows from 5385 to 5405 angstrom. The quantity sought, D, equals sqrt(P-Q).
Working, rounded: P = 17.22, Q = 15.77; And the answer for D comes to 1.2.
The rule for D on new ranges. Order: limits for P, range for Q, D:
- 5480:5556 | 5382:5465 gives 1.2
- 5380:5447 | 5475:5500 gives 0.8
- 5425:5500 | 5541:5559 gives 0.9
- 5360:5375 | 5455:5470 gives 0.6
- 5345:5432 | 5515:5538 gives 1.1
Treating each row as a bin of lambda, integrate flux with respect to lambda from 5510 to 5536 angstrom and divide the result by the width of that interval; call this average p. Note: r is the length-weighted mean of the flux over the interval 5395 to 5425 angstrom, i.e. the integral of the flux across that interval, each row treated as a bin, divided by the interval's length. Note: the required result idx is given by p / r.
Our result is 1.016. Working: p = 17.0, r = 16.7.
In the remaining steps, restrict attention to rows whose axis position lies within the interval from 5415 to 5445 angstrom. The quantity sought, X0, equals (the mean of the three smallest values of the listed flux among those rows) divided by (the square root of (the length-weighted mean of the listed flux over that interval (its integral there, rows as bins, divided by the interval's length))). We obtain 4.01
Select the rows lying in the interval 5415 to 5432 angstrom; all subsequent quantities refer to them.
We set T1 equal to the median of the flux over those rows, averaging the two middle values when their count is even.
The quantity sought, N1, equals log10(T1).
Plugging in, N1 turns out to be 1.24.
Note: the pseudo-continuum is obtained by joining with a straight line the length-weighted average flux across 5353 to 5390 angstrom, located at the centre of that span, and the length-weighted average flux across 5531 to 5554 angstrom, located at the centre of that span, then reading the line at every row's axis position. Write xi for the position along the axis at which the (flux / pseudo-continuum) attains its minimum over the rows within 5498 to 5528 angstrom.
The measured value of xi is 5501.50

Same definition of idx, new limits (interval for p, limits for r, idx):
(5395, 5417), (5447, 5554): 0.971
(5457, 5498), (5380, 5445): 1.001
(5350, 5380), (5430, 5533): 0.997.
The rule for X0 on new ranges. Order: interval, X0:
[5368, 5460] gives 3.77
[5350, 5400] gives 3.83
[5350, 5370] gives 4.00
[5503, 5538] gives 3.89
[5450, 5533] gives 3.85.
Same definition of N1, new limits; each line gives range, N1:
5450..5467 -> 1.24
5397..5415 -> 1.21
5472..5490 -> 1.23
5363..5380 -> 1.23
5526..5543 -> 1.23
